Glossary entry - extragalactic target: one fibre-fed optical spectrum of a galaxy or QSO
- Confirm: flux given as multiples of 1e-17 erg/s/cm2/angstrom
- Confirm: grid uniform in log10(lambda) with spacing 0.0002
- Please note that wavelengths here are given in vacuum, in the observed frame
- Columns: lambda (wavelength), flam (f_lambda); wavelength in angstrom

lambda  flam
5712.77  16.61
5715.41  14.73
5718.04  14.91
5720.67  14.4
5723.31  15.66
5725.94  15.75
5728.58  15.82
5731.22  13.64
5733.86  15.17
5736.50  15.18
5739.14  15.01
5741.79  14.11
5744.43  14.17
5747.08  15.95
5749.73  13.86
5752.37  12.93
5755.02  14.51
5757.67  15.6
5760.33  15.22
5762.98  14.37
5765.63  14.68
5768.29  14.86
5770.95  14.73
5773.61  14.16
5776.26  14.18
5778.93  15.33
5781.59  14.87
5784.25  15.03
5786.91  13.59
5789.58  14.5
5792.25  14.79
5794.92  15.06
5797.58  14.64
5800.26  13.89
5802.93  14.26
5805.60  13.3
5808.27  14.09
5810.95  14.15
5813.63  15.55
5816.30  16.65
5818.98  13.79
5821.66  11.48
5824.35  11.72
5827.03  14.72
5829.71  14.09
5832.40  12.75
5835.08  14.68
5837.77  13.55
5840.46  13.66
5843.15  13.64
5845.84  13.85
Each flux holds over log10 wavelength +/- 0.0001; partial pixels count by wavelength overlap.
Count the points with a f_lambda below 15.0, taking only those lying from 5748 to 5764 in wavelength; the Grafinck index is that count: 4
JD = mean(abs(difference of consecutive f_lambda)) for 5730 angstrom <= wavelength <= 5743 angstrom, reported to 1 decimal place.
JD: 0.7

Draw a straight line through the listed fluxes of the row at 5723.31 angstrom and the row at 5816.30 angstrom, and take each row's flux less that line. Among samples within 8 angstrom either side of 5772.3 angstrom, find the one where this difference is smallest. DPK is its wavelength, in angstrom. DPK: 5776.26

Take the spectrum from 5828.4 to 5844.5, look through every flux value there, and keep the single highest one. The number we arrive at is 14.68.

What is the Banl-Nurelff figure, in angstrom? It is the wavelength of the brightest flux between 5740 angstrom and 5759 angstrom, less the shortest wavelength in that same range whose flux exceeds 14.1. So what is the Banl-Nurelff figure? 5.3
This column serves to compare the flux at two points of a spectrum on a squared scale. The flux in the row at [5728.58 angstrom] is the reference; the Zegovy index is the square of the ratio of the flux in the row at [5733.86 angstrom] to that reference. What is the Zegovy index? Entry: 0.92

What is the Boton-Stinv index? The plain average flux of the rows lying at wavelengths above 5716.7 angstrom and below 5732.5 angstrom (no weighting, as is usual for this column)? 15.0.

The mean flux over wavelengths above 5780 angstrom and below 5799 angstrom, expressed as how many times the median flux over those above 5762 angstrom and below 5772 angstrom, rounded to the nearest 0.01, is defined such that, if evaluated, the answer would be 1.00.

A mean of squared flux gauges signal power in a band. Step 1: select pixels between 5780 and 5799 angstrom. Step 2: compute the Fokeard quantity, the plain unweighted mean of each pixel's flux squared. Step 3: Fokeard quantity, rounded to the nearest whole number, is 215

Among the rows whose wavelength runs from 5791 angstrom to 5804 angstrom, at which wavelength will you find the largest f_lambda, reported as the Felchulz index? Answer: 5794.92 angstrom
